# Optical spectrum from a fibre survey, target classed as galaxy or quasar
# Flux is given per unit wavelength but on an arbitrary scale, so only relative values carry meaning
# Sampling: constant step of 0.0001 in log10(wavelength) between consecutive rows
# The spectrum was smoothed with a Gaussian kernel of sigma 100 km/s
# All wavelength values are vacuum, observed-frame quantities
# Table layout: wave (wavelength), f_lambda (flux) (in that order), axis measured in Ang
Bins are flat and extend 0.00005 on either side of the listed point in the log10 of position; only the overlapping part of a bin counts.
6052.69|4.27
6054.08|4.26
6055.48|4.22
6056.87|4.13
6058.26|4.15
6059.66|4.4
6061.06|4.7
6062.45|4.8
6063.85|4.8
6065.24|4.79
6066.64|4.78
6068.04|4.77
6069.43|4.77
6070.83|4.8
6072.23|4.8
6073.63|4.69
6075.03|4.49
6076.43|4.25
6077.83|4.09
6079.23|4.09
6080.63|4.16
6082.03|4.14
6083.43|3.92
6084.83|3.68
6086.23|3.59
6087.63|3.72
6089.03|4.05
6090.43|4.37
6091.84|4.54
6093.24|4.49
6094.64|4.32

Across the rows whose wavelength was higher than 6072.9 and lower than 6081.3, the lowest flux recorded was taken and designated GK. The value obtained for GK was 4.09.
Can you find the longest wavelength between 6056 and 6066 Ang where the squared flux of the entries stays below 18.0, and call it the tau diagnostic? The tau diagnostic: 6058.26 Ang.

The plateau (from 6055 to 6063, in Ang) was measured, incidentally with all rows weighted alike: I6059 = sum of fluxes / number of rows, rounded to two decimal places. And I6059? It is 4.40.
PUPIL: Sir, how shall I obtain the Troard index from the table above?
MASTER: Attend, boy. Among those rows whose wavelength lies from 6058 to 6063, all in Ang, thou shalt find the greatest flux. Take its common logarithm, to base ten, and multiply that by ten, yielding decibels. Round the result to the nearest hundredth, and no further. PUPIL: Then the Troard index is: 6.81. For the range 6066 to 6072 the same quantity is 6.81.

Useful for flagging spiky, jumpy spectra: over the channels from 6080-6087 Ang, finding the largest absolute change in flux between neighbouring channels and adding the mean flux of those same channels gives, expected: 4.14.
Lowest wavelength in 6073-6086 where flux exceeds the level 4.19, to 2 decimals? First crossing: 6073.63 Ang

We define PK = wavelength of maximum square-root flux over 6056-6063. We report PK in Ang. 6062.45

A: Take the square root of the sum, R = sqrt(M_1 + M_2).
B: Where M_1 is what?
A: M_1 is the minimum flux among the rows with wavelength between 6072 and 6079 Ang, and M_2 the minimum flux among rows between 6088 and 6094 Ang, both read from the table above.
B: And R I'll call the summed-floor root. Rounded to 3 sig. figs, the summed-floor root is 2.85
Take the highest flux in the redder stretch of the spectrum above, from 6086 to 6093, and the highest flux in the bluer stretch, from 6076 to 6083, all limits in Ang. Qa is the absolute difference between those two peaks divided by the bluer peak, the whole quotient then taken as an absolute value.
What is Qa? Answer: 0.068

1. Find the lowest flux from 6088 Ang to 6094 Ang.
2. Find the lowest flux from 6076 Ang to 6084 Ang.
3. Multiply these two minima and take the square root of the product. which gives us 3.98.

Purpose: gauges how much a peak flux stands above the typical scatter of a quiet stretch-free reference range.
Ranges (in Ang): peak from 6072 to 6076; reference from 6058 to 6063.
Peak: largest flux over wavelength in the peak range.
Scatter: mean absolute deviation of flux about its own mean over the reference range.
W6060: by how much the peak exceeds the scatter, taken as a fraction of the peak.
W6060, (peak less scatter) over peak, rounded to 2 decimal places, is 0.95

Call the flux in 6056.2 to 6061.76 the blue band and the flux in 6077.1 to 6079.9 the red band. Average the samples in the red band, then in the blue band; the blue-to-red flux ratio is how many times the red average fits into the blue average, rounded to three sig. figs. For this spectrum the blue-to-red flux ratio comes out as 1.06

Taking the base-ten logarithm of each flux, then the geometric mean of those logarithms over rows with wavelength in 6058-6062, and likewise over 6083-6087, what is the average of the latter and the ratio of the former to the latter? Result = 0.849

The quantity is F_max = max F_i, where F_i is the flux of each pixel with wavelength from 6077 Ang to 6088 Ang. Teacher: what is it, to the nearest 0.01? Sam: 4.16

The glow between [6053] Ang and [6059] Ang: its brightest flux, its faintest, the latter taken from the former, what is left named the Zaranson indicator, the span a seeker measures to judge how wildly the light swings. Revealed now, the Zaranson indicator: 0.1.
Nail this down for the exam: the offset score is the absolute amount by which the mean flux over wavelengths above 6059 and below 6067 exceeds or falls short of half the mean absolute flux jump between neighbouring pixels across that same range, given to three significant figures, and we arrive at 4.67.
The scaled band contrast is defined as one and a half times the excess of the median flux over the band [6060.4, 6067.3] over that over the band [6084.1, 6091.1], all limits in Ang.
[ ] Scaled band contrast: 1.6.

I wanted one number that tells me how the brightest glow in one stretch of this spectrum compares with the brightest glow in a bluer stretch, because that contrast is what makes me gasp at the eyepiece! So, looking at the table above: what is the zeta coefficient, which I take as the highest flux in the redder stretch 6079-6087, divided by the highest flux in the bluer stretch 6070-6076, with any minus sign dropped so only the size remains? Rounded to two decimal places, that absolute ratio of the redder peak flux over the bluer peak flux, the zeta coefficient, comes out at 0.87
